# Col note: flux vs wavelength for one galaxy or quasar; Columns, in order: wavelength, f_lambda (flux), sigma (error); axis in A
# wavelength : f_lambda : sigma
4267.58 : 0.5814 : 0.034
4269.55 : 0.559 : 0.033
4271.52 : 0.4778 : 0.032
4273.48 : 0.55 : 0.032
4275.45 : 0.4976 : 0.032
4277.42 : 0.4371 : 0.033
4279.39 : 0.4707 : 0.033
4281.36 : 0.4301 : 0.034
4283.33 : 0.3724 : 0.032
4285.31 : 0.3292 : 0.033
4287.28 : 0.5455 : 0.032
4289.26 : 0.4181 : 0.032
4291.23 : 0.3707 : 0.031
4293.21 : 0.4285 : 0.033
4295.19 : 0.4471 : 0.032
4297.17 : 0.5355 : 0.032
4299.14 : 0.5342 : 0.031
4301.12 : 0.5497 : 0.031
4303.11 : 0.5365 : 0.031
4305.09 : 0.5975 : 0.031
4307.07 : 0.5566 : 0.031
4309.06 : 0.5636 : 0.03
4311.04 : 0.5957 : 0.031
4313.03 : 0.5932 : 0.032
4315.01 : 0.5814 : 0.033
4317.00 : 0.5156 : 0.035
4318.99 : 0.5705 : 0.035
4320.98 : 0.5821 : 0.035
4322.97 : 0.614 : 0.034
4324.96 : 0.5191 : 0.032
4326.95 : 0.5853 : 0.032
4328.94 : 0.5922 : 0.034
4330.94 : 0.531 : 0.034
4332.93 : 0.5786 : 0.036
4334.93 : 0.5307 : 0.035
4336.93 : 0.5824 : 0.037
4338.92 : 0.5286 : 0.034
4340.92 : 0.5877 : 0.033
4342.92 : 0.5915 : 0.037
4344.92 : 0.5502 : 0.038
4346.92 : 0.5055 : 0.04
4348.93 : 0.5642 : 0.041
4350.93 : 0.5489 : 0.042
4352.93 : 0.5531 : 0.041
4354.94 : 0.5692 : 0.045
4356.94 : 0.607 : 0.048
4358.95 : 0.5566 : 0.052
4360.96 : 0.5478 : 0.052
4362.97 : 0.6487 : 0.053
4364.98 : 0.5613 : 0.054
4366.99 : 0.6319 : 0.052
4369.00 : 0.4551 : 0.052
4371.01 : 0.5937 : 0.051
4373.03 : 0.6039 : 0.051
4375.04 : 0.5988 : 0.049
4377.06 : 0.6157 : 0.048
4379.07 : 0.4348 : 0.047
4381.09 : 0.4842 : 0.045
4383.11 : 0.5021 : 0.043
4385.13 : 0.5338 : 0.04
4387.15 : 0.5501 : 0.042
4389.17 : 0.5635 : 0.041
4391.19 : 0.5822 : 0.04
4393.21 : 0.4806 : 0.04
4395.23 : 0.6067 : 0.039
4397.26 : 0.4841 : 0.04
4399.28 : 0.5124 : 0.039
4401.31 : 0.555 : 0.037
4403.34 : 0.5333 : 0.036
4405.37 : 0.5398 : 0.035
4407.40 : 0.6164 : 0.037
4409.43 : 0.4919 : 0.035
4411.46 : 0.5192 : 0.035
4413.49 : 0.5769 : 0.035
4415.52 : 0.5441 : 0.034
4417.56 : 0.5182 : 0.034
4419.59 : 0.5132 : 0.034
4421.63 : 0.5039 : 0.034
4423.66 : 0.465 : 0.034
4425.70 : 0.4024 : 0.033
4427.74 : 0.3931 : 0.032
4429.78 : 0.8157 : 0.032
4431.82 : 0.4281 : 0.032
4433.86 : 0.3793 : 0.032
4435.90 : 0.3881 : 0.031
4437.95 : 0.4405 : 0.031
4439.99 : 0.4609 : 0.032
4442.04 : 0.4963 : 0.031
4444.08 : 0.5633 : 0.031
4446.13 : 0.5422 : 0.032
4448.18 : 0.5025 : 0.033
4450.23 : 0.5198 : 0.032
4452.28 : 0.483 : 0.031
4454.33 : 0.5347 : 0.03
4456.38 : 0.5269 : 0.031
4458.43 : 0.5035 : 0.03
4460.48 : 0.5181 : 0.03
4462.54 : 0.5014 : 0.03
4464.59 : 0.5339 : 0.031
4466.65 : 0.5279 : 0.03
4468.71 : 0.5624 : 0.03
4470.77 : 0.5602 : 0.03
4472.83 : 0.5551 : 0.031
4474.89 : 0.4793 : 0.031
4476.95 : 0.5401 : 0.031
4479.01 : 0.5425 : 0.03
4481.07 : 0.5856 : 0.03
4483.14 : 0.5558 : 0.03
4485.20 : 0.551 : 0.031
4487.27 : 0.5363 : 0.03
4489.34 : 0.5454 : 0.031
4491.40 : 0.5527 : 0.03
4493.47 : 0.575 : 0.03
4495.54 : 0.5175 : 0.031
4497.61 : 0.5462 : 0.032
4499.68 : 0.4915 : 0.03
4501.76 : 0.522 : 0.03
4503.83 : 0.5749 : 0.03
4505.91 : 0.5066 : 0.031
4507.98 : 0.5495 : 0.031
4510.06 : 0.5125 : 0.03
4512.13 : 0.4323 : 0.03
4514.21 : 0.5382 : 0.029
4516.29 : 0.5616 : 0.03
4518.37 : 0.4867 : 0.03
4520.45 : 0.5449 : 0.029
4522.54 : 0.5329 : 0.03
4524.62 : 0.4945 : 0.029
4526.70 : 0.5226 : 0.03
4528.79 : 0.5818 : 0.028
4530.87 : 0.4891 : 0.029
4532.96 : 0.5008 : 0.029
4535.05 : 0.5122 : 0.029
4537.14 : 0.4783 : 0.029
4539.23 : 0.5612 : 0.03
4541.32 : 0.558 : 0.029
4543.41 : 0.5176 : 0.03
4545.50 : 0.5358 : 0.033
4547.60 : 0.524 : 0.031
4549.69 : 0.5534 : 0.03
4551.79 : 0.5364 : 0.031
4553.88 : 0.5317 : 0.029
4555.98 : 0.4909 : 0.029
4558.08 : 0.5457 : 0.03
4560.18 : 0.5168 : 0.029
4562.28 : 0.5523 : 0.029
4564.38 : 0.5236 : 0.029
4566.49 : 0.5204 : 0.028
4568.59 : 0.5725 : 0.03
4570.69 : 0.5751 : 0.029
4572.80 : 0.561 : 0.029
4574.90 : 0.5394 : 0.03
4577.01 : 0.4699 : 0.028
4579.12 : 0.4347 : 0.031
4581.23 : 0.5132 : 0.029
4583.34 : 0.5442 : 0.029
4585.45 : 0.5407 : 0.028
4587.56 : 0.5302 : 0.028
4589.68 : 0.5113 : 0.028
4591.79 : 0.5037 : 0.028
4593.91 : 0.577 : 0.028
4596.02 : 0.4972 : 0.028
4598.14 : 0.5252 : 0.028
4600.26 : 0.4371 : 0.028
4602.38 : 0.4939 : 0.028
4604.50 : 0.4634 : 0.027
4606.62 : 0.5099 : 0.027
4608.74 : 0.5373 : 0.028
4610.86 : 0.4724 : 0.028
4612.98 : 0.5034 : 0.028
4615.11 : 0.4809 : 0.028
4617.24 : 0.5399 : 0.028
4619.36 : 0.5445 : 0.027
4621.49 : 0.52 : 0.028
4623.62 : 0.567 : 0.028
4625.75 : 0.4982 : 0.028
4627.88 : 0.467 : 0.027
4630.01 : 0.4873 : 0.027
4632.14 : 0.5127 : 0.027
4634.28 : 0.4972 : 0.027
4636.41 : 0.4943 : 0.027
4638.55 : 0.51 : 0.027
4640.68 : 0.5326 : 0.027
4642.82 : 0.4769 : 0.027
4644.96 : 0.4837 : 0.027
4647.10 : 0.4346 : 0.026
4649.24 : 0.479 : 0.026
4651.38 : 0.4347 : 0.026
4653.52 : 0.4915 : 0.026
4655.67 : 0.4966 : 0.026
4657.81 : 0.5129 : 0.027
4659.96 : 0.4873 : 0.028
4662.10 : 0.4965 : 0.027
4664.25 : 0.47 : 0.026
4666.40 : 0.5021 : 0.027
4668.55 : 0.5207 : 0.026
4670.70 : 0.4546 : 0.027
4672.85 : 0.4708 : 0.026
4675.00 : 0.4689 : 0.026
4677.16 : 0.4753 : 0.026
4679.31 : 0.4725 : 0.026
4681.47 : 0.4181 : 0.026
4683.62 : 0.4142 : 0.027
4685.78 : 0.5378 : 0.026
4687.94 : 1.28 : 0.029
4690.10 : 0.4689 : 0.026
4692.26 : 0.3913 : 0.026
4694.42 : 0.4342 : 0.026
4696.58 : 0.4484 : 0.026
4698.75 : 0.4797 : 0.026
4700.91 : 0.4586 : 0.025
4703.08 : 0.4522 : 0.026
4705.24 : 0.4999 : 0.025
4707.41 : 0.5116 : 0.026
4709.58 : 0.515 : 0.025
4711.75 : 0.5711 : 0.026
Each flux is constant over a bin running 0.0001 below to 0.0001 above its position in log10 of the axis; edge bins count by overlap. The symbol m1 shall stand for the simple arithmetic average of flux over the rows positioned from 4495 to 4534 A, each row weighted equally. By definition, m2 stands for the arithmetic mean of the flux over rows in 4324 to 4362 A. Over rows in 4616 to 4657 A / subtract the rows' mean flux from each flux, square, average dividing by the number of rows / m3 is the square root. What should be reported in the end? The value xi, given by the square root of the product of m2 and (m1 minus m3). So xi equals 0.523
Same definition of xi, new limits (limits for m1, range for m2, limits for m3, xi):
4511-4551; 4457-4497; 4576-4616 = 0.512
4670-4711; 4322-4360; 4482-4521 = 0.517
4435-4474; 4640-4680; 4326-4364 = 0.481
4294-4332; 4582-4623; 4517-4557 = 0.521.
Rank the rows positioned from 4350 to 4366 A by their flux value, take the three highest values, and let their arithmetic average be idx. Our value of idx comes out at 0.61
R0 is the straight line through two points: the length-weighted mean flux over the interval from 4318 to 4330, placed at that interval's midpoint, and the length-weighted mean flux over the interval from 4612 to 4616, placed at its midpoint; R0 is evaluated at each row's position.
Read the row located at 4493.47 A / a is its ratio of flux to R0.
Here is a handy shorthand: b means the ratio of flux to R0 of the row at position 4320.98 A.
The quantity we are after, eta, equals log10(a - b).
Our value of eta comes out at -1.08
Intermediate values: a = 1.09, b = 1.01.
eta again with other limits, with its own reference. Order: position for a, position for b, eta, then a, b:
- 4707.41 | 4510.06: -0.92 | 1.10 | 0.98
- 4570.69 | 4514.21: -0.97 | 1.14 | 1.03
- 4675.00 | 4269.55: -1.33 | 0.99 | 0.94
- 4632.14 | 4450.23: -1.04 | 1.05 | 0.96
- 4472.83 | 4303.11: -0.92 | 1.04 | 0.92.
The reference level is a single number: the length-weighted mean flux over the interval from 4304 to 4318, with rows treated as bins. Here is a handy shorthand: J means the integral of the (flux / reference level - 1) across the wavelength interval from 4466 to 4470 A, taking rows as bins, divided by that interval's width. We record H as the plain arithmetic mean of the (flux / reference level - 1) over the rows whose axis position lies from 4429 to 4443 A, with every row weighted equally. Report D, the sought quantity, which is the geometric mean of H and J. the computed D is 0.079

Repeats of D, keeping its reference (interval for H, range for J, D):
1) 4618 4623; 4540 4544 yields 0.060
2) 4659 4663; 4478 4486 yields 0.056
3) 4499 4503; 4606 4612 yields 0.114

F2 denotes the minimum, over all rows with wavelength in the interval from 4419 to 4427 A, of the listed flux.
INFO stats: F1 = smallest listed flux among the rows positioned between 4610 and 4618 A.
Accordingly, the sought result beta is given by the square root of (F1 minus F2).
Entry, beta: 0.26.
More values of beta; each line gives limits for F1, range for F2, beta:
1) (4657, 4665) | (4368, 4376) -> 0.12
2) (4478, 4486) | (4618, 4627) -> 0.21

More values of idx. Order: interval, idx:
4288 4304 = 0.54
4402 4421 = 0.58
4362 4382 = 0.63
